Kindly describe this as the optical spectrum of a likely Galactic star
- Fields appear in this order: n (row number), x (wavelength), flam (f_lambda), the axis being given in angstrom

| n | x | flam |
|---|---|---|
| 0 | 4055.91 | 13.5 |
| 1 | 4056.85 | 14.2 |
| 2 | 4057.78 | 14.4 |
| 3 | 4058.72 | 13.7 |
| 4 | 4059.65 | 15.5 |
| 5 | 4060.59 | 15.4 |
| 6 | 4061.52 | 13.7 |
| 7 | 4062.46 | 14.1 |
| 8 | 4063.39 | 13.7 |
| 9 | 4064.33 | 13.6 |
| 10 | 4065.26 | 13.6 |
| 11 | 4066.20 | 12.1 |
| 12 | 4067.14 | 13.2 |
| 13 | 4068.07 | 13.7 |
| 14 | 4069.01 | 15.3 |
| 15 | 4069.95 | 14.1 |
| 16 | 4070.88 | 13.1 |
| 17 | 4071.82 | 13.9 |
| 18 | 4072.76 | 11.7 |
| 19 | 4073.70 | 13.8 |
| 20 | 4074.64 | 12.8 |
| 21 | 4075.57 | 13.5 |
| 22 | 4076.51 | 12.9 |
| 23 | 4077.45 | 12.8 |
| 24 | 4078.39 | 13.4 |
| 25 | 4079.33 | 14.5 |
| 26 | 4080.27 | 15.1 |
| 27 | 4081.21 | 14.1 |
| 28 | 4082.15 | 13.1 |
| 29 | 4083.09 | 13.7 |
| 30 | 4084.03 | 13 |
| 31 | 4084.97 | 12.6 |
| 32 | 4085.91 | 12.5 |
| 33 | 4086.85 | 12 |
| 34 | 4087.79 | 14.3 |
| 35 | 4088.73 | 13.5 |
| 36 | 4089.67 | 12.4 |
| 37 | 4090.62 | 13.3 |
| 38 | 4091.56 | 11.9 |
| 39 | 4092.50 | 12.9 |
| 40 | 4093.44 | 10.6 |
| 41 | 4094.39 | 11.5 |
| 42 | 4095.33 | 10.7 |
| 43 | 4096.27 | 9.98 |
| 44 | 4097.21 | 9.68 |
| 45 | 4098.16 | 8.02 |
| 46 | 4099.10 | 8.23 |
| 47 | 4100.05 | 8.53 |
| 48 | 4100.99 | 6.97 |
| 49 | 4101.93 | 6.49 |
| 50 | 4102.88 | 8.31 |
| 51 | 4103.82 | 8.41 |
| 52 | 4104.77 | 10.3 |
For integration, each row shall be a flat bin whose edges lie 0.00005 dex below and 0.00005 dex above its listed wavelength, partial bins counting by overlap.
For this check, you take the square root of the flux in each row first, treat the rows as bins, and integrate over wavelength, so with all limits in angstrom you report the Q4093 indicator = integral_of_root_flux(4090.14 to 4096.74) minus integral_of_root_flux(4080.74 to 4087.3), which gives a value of -1.3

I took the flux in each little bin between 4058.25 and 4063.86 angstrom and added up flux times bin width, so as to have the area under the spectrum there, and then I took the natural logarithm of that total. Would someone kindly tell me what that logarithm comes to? 4.39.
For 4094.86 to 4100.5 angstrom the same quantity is 3.95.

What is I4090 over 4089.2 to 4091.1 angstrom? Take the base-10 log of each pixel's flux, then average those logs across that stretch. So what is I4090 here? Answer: 1.11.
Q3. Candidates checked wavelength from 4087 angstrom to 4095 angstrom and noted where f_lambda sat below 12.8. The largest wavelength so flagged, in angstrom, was 4094.39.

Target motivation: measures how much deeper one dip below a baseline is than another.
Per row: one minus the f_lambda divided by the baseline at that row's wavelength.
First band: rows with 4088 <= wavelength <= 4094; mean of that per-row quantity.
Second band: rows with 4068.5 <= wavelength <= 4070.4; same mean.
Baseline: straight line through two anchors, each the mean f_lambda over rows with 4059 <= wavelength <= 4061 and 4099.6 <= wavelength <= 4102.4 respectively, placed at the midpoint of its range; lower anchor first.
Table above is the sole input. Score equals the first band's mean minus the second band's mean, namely -0.25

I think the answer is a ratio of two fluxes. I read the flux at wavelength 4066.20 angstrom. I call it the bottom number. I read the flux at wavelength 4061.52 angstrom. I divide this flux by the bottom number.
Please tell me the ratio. 1.13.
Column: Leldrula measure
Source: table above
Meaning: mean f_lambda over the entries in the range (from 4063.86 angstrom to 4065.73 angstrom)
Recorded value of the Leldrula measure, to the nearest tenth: 13.6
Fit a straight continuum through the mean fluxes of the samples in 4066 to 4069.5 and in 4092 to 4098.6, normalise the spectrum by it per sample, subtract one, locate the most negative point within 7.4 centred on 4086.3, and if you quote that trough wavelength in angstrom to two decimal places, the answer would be 4086.85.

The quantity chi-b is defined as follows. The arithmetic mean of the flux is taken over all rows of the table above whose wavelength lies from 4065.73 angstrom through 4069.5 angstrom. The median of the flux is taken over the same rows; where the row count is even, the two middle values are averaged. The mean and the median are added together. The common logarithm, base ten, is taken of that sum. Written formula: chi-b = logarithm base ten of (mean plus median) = 1.43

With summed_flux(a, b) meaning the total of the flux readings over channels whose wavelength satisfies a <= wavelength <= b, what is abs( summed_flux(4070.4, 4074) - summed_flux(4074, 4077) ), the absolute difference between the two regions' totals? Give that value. 13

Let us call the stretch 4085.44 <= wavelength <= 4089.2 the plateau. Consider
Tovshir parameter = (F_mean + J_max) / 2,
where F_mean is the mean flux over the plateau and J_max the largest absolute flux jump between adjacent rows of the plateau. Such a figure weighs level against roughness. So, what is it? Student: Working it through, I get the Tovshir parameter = 7.7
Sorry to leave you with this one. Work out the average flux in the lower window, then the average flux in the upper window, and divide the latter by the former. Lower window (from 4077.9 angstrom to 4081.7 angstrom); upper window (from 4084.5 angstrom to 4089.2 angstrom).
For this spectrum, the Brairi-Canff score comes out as 0.91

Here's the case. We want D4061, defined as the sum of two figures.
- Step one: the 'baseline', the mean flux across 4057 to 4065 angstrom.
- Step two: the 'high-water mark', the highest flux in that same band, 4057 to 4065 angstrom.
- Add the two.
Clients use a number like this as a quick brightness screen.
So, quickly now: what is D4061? 29.8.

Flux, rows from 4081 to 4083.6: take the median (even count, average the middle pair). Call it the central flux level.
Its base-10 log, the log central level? 1.14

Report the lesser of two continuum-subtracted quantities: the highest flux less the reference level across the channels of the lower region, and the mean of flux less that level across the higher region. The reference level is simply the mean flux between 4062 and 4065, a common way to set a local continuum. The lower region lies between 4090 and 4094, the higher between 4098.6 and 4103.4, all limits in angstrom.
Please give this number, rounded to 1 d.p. -6.1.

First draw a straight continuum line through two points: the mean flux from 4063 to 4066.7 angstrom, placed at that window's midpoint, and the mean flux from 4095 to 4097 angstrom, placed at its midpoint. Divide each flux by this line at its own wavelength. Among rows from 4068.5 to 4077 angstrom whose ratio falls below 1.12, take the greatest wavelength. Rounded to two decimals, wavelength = 4076.51 angstrom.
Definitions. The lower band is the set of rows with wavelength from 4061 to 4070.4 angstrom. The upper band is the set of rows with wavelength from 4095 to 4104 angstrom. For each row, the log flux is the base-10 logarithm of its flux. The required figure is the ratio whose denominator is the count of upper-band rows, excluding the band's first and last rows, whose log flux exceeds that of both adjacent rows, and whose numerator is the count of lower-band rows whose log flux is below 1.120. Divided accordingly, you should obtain 1.0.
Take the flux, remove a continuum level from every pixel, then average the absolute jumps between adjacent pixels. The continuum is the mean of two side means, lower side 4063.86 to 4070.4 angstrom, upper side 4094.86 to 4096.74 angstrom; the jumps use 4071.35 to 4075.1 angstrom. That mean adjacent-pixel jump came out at 1.8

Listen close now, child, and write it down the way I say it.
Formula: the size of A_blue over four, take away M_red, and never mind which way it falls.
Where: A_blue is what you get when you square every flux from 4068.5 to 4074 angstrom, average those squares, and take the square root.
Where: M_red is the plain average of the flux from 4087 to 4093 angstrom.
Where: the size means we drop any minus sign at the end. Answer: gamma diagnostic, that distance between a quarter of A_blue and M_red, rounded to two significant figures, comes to 9.6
